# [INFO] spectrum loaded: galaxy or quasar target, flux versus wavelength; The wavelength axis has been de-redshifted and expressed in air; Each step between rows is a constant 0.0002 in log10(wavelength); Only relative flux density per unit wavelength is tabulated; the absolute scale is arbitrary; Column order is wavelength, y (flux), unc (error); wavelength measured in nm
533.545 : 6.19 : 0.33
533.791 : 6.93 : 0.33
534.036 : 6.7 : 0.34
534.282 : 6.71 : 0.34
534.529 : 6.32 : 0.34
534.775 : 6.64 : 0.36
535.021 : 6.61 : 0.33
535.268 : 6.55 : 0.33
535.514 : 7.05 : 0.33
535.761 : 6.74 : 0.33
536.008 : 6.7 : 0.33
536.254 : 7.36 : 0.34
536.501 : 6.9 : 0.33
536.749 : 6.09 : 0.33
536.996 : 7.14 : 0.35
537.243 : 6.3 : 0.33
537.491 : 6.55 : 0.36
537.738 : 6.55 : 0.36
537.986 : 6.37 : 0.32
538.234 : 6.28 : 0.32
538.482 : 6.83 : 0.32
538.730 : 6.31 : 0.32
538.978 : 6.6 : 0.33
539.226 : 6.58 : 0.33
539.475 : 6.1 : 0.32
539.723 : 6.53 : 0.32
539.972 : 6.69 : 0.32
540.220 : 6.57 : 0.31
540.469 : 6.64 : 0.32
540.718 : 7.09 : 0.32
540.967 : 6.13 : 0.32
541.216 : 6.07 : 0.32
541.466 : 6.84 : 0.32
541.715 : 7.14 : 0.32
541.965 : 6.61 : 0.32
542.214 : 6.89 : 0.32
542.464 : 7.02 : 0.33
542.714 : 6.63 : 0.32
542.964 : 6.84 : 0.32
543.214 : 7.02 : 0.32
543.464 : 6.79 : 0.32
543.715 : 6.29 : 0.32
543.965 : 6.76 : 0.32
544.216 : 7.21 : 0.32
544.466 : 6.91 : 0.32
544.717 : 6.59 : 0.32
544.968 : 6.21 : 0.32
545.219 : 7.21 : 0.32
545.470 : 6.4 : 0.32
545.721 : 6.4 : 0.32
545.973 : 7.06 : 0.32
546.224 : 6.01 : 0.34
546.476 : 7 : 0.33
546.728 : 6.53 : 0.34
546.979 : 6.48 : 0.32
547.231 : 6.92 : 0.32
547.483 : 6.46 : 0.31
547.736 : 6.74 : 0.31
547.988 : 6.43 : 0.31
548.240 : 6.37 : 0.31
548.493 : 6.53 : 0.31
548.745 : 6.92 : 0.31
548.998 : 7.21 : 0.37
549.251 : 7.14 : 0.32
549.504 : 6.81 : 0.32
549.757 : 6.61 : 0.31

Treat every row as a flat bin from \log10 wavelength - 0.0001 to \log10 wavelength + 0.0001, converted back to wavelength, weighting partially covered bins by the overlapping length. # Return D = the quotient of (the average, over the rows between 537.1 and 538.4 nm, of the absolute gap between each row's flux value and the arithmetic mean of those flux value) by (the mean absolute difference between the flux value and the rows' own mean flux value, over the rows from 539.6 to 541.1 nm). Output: 0.6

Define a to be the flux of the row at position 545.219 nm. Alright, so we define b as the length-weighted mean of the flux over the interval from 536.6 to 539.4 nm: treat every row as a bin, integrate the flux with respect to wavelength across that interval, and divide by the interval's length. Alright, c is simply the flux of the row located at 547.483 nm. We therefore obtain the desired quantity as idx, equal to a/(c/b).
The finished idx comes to 7.3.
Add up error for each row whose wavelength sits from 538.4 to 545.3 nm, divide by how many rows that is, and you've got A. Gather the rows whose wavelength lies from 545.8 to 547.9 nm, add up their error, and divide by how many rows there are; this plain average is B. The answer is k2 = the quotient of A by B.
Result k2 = 0.99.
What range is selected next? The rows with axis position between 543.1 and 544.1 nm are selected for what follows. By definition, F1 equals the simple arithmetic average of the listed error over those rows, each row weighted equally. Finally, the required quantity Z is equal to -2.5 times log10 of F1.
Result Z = 1.24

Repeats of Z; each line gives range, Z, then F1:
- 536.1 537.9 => 1.16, 0.343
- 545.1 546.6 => 1.22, 0.325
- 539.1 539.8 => 1.23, 0.323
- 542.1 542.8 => 1.23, 0.323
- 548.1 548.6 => 1.27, 0.310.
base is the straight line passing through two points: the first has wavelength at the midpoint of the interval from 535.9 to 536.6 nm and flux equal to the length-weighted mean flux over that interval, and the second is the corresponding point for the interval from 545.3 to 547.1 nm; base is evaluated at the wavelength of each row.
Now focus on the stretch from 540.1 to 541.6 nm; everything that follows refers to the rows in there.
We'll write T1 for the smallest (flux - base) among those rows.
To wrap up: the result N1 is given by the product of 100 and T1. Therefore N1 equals -72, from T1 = -0.72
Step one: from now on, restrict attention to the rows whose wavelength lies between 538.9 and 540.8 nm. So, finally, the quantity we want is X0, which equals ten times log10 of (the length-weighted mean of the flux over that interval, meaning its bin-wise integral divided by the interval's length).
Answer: 8.19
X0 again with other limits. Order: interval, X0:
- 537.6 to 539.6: 8.10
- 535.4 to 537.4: 8.31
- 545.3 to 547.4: 8.20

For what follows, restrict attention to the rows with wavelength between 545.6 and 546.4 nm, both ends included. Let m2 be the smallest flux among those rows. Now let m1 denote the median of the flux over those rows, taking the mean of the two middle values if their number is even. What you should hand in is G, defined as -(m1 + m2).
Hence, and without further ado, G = -12.4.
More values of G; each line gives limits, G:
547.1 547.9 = -13.2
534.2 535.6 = -12.9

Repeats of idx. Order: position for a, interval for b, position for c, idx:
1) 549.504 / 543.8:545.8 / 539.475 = 7.5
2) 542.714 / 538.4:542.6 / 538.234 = 7.0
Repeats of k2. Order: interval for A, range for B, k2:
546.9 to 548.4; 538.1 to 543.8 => 0.98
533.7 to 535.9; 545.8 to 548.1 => 1.04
